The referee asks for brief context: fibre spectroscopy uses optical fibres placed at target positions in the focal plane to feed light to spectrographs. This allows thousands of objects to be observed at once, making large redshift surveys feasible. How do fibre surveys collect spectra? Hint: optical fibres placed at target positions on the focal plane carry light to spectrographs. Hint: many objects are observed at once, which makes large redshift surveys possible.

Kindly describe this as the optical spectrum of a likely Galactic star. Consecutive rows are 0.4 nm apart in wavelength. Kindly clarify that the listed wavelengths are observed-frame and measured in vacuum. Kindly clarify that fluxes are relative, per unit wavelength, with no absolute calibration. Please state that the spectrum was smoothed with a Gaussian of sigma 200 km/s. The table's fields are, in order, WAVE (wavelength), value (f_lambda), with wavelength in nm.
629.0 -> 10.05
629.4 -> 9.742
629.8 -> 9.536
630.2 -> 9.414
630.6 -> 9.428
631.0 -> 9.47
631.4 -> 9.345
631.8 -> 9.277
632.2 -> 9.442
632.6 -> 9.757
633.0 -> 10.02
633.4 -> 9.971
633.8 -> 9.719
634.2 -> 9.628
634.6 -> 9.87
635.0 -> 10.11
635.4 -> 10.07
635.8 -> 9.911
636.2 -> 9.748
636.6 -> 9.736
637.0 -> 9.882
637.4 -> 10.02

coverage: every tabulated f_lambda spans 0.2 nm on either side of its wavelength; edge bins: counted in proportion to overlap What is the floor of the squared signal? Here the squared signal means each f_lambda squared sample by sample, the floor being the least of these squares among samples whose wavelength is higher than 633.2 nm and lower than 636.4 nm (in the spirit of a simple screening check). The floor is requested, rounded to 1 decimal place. 92.7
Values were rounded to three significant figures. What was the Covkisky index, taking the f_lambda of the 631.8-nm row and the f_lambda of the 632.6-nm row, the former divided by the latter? 0.951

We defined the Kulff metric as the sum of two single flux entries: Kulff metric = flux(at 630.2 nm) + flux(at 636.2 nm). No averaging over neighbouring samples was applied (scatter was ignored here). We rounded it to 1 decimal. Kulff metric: 19.2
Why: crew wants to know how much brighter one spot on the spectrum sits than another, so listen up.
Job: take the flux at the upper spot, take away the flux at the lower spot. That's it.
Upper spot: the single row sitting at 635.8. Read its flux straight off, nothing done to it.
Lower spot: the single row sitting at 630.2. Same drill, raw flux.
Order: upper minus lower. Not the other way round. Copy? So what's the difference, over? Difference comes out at 0.5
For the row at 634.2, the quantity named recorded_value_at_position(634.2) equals 9.628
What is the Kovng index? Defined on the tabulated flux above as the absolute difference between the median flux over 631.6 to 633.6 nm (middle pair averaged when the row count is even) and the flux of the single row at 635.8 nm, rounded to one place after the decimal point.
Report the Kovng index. 0.2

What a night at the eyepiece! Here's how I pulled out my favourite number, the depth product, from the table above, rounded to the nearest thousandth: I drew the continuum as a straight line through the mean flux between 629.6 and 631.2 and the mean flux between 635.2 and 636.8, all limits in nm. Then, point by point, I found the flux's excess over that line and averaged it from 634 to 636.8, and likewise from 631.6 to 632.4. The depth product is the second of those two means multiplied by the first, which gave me -0.010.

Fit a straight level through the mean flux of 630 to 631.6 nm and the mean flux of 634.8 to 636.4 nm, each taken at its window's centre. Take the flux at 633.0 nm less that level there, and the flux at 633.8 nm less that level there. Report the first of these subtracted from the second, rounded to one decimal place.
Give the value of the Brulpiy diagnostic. -0.4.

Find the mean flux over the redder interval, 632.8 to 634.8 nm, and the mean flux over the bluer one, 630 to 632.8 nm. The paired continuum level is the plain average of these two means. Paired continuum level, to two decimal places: 9.64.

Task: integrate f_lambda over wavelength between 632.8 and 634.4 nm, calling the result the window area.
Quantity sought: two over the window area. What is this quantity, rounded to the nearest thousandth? 0.127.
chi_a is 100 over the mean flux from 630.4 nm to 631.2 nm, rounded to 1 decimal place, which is 10.6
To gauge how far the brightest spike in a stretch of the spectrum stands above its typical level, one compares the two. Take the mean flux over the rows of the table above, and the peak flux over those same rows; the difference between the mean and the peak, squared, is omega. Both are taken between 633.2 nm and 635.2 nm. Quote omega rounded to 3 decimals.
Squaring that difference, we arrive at 0.063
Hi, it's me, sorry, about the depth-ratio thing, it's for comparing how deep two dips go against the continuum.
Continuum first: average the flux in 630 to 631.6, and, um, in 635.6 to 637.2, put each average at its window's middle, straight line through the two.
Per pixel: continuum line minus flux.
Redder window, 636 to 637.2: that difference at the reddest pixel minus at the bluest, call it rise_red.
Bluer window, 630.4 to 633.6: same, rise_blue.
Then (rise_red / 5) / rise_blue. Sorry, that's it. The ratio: 0.04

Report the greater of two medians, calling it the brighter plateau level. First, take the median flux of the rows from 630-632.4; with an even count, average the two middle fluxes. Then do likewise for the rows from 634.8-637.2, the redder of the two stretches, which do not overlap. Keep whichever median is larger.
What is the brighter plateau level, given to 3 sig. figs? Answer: 9.90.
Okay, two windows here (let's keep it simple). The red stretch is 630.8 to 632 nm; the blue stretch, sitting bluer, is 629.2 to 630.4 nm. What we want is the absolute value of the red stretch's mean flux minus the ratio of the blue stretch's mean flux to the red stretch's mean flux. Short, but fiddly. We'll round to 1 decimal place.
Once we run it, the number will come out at 8.3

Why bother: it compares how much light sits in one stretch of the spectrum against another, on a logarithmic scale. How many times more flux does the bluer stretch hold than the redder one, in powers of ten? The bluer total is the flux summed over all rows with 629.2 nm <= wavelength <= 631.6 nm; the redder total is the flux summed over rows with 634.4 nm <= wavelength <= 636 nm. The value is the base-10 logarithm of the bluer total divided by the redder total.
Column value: 0.15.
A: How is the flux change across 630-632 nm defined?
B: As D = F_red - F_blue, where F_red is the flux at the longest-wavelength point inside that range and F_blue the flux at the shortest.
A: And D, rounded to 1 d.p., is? -0.1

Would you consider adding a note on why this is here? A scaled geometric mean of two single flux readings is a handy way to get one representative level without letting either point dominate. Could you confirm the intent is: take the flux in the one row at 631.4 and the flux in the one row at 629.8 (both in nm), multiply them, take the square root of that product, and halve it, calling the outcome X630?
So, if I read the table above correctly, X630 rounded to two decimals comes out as 4.72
